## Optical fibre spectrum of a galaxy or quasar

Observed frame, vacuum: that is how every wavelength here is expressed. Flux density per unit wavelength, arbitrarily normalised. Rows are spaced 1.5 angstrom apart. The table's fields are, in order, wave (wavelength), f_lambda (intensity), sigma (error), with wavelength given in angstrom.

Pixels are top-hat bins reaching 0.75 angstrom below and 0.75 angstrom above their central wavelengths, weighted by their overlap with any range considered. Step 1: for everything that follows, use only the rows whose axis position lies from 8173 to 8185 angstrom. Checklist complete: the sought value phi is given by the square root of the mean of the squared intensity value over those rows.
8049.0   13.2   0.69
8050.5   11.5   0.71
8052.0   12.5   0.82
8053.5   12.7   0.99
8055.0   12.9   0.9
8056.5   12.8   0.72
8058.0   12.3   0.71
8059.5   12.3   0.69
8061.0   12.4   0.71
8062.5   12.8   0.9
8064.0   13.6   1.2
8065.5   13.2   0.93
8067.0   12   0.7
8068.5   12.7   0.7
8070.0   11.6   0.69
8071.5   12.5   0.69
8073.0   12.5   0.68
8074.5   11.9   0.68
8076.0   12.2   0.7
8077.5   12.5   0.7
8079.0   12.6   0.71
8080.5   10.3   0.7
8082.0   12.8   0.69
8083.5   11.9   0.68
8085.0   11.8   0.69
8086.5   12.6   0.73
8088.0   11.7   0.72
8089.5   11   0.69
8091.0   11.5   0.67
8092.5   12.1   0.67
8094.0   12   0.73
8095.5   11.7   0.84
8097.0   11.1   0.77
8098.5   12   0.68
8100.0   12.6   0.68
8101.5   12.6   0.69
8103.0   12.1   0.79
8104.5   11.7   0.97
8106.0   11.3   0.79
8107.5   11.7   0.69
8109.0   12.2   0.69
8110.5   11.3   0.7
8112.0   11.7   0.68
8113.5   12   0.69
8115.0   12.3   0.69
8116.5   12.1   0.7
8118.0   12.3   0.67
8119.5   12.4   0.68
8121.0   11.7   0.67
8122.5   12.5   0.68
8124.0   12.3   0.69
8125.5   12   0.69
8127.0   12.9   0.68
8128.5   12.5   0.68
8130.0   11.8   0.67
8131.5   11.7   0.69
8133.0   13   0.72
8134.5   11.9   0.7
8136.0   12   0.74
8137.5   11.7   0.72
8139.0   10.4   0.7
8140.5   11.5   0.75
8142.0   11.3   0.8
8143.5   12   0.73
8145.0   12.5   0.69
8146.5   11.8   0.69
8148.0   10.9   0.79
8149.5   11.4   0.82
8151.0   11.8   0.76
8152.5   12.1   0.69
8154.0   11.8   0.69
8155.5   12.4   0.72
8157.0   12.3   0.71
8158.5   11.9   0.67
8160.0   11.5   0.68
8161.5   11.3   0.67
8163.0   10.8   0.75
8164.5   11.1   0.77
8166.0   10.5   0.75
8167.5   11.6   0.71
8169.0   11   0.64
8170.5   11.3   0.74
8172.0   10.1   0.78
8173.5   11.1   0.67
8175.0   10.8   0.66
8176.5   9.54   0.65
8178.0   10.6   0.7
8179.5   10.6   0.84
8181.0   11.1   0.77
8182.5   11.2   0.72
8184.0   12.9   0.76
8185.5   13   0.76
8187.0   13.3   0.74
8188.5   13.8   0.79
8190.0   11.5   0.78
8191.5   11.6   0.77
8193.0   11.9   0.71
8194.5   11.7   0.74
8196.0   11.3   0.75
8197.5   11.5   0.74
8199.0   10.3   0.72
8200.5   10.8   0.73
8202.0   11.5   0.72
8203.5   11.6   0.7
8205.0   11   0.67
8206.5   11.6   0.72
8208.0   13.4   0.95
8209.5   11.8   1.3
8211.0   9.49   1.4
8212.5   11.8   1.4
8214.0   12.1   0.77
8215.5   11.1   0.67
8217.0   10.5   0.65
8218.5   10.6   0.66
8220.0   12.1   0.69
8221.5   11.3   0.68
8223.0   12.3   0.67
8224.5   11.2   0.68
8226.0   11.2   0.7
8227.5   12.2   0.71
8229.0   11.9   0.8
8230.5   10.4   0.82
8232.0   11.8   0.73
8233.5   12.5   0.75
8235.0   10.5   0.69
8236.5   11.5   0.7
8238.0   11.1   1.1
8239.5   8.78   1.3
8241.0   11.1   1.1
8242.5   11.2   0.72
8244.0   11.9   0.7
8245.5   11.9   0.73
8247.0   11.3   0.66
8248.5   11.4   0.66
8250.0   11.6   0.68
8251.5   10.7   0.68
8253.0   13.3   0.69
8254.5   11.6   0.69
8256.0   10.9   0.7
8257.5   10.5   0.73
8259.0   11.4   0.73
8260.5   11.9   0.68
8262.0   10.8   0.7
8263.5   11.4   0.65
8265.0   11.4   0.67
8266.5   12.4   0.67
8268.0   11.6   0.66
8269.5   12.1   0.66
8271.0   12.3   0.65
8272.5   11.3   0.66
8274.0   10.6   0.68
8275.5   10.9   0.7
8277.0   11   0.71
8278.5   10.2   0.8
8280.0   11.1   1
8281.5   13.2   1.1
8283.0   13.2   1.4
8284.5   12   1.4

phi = 11.0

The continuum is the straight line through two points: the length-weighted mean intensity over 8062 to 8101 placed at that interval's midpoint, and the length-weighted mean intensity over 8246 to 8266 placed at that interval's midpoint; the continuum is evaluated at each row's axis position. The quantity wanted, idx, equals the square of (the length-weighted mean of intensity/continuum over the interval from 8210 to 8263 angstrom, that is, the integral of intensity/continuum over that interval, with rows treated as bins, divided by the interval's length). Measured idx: 0.97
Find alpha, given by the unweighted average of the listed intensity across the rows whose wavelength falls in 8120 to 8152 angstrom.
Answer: 11.89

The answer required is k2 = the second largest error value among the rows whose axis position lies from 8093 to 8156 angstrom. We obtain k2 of 0.84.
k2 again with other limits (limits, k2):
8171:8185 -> 0.78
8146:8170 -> 0.79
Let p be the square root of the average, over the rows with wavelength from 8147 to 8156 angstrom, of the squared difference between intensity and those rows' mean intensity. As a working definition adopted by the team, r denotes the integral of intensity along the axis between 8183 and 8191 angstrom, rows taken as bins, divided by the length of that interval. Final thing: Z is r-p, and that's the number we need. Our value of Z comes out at 12.3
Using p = 0.5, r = 12.8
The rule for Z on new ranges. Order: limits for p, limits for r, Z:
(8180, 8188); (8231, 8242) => 10.1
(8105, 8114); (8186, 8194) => 12.1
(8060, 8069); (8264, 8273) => 11.3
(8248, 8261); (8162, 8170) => 10.2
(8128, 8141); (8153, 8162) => 11.2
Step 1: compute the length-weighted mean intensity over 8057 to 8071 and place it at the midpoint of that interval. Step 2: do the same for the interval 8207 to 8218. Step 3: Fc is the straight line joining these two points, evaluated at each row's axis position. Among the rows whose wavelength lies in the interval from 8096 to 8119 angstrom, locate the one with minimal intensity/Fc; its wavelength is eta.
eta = 8097.0 angstrom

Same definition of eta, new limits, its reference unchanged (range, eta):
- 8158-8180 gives 8176.5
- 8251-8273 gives 8257.5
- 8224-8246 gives 8239.5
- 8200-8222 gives 8211.0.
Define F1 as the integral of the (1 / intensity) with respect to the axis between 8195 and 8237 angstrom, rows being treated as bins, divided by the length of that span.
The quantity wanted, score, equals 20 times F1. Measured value 1.76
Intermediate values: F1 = 0.088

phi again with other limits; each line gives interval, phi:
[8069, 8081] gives 12.0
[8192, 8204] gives 11.3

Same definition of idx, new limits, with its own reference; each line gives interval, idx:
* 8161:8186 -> 0.89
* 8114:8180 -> 0.96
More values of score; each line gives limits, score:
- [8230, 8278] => 1.77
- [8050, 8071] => 1.60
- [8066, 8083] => 1.65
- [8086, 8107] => 1.69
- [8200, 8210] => 1.72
